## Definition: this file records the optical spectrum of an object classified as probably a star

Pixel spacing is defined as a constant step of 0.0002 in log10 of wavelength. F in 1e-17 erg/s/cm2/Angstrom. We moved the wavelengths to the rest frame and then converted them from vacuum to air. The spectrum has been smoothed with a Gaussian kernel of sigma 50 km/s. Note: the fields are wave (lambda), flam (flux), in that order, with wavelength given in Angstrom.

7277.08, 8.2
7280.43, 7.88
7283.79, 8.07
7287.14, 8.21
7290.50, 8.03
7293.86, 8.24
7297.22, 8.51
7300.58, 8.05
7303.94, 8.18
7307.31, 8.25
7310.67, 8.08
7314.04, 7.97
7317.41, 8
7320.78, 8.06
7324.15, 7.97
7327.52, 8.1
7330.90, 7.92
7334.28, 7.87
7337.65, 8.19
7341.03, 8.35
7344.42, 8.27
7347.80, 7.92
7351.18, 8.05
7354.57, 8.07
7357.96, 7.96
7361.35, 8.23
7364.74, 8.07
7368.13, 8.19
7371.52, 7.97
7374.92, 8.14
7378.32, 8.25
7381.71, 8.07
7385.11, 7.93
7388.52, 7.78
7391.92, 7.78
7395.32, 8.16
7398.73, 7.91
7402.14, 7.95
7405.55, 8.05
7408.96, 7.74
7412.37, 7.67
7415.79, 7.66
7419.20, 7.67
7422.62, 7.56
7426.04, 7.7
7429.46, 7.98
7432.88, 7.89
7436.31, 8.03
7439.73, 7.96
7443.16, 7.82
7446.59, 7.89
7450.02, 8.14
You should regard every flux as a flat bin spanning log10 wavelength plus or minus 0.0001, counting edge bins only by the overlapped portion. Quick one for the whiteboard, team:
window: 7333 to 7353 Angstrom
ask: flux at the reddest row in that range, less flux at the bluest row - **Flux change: 0.18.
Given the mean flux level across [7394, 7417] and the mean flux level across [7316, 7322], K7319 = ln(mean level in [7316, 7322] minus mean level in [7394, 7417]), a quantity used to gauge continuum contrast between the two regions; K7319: -1.9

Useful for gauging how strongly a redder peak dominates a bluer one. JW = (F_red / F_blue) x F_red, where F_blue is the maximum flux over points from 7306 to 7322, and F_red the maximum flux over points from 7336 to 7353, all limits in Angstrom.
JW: 8.45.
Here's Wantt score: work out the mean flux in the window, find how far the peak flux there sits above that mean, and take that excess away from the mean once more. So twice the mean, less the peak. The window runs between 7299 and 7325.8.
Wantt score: 7.89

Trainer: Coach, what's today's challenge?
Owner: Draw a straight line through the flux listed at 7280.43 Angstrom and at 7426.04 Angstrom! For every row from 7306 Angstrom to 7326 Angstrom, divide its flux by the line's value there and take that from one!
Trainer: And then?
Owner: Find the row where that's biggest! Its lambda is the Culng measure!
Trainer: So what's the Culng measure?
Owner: 7314.04 Angstrom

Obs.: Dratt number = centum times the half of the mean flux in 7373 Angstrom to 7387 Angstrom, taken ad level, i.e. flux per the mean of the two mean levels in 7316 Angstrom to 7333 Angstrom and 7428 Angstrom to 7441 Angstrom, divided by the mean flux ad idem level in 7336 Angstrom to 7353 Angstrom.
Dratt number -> 49.6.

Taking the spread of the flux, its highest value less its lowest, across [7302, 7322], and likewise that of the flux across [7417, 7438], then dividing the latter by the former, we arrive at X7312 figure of 1.7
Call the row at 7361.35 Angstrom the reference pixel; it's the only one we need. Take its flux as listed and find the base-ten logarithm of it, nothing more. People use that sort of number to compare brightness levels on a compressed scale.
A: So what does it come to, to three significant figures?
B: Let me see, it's 0.915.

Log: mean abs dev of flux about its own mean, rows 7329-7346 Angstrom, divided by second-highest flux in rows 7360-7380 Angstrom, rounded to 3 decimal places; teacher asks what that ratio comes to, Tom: 0.022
